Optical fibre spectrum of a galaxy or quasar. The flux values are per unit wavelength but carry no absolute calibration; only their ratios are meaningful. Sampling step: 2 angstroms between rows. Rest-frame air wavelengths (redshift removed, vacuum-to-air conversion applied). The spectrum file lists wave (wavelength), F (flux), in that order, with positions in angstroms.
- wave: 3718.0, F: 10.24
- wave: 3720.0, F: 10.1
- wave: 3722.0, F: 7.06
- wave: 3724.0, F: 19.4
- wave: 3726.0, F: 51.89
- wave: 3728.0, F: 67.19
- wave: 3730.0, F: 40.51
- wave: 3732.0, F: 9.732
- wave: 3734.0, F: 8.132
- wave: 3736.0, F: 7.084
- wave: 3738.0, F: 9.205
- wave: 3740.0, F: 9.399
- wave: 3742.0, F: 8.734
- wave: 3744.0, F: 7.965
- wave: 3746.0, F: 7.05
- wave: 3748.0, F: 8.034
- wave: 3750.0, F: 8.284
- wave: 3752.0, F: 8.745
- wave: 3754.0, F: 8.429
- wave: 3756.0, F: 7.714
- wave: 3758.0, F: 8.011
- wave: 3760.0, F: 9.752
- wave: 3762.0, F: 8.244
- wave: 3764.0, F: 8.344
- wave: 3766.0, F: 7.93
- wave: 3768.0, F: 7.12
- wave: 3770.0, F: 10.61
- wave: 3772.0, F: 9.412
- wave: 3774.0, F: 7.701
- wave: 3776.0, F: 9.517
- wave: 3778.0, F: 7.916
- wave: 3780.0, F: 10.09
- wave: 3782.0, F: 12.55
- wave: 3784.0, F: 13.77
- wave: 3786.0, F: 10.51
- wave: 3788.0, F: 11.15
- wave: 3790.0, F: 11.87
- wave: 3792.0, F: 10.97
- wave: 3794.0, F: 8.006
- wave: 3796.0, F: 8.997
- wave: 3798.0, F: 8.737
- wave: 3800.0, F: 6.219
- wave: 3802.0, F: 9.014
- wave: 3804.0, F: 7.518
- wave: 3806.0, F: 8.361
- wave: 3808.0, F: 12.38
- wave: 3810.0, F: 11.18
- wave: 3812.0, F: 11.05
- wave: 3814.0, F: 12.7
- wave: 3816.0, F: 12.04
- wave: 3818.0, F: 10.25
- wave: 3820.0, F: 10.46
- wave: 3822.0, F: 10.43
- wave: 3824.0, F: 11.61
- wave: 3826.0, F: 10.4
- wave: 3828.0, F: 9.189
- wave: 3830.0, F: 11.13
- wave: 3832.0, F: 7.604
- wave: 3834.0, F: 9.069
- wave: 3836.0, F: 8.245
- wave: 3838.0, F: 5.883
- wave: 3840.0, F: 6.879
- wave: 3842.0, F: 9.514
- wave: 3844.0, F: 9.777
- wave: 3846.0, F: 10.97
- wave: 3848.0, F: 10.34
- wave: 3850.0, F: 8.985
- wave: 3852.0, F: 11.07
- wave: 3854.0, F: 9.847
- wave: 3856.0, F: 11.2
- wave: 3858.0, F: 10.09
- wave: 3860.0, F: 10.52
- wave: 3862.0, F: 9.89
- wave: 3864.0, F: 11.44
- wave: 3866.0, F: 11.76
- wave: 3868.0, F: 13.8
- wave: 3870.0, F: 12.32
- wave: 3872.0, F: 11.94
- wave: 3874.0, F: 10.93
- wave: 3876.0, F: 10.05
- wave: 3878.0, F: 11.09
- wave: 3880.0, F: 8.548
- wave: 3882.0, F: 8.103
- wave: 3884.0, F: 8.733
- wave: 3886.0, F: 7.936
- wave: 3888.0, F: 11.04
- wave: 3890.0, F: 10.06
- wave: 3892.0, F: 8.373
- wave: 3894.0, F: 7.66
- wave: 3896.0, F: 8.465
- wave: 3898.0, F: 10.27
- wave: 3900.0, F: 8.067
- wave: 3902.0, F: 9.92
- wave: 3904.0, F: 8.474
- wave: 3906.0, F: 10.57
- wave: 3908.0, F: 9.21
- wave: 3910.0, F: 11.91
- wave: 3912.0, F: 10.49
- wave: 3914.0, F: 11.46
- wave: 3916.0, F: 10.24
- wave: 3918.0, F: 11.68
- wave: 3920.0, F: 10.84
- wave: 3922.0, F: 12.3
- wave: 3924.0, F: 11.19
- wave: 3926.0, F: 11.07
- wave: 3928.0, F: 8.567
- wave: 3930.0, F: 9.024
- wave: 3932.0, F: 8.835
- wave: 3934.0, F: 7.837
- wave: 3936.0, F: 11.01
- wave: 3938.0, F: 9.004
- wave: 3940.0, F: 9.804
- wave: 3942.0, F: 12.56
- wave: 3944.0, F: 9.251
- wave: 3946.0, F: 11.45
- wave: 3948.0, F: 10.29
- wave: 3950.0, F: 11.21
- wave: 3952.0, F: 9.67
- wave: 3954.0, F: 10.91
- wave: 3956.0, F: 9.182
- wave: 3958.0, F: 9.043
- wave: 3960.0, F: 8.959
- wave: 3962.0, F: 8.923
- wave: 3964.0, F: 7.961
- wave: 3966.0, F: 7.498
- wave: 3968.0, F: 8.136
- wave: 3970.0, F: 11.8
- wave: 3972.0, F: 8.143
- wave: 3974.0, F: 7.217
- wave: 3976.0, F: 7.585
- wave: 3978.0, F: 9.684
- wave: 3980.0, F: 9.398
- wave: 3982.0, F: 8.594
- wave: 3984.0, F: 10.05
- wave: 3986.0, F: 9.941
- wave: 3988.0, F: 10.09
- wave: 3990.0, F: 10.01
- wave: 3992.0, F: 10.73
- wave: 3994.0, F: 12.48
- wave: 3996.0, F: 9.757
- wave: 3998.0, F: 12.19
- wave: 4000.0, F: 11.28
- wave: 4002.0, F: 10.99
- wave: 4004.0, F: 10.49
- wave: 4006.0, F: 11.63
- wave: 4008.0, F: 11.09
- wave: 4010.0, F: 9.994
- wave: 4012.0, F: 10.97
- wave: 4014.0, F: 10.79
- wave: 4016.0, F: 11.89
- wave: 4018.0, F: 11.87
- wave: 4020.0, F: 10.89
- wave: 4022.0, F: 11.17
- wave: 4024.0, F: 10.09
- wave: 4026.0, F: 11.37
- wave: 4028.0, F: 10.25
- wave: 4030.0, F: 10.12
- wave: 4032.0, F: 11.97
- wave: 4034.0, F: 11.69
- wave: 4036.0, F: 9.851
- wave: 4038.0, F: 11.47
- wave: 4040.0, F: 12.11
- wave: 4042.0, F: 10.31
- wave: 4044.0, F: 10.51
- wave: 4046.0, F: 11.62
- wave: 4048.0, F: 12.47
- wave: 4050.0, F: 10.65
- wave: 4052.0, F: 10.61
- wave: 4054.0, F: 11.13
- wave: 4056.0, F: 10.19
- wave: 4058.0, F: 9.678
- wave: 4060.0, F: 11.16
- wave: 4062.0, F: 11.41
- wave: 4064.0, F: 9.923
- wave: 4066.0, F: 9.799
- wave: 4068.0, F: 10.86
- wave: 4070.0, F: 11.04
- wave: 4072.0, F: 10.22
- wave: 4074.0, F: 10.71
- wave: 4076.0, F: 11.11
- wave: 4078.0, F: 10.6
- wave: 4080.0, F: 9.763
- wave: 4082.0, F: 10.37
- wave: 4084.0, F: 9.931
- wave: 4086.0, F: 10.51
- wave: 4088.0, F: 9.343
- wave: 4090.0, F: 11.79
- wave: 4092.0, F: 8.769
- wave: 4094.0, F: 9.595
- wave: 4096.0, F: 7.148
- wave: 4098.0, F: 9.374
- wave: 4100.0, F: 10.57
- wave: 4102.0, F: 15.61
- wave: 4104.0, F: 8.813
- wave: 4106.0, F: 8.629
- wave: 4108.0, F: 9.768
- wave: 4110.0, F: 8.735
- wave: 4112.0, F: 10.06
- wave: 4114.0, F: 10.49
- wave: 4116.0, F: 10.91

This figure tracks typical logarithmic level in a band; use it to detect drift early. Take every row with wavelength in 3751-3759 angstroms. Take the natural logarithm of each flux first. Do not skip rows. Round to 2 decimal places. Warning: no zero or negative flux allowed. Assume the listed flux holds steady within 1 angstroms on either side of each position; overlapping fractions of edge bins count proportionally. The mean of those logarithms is 2.11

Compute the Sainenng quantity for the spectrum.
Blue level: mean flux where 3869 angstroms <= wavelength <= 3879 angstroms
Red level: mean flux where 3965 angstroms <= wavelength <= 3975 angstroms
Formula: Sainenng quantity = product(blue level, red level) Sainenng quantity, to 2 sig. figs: 96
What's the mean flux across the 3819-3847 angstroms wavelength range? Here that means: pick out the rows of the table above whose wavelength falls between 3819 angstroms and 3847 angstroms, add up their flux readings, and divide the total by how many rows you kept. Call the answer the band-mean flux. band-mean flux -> 9.4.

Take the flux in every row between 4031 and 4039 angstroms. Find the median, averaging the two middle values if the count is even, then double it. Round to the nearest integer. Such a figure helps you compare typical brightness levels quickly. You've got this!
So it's 23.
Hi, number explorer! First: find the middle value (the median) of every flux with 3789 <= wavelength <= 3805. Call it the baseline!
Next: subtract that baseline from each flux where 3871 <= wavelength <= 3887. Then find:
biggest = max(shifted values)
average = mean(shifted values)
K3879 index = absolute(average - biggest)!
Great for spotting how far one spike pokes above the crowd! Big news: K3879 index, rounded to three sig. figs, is 2.27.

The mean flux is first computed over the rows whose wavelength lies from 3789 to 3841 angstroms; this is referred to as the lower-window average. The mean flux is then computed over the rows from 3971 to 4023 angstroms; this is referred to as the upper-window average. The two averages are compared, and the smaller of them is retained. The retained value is 9.6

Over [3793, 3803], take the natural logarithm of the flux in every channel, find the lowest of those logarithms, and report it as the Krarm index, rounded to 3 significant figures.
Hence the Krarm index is 1.83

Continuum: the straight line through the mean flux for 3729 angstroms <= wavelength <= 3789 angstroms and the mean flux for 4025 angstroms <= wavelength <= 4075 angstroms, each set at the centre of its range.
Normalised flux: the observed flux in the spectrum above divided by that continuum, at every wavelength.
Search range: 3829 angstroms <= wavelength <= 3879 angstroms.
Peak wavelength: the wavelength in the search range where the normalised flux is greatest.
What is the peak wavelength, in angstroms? 3868.0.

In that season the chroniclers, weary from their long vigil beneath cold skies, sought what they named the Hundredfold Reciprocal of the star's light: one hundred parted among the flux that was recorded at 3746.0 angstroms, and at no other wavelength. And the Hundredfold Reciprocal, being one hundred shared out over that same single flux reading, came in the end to 14.2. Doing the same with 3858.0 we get 9.9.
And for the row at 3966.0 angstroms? 13.3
